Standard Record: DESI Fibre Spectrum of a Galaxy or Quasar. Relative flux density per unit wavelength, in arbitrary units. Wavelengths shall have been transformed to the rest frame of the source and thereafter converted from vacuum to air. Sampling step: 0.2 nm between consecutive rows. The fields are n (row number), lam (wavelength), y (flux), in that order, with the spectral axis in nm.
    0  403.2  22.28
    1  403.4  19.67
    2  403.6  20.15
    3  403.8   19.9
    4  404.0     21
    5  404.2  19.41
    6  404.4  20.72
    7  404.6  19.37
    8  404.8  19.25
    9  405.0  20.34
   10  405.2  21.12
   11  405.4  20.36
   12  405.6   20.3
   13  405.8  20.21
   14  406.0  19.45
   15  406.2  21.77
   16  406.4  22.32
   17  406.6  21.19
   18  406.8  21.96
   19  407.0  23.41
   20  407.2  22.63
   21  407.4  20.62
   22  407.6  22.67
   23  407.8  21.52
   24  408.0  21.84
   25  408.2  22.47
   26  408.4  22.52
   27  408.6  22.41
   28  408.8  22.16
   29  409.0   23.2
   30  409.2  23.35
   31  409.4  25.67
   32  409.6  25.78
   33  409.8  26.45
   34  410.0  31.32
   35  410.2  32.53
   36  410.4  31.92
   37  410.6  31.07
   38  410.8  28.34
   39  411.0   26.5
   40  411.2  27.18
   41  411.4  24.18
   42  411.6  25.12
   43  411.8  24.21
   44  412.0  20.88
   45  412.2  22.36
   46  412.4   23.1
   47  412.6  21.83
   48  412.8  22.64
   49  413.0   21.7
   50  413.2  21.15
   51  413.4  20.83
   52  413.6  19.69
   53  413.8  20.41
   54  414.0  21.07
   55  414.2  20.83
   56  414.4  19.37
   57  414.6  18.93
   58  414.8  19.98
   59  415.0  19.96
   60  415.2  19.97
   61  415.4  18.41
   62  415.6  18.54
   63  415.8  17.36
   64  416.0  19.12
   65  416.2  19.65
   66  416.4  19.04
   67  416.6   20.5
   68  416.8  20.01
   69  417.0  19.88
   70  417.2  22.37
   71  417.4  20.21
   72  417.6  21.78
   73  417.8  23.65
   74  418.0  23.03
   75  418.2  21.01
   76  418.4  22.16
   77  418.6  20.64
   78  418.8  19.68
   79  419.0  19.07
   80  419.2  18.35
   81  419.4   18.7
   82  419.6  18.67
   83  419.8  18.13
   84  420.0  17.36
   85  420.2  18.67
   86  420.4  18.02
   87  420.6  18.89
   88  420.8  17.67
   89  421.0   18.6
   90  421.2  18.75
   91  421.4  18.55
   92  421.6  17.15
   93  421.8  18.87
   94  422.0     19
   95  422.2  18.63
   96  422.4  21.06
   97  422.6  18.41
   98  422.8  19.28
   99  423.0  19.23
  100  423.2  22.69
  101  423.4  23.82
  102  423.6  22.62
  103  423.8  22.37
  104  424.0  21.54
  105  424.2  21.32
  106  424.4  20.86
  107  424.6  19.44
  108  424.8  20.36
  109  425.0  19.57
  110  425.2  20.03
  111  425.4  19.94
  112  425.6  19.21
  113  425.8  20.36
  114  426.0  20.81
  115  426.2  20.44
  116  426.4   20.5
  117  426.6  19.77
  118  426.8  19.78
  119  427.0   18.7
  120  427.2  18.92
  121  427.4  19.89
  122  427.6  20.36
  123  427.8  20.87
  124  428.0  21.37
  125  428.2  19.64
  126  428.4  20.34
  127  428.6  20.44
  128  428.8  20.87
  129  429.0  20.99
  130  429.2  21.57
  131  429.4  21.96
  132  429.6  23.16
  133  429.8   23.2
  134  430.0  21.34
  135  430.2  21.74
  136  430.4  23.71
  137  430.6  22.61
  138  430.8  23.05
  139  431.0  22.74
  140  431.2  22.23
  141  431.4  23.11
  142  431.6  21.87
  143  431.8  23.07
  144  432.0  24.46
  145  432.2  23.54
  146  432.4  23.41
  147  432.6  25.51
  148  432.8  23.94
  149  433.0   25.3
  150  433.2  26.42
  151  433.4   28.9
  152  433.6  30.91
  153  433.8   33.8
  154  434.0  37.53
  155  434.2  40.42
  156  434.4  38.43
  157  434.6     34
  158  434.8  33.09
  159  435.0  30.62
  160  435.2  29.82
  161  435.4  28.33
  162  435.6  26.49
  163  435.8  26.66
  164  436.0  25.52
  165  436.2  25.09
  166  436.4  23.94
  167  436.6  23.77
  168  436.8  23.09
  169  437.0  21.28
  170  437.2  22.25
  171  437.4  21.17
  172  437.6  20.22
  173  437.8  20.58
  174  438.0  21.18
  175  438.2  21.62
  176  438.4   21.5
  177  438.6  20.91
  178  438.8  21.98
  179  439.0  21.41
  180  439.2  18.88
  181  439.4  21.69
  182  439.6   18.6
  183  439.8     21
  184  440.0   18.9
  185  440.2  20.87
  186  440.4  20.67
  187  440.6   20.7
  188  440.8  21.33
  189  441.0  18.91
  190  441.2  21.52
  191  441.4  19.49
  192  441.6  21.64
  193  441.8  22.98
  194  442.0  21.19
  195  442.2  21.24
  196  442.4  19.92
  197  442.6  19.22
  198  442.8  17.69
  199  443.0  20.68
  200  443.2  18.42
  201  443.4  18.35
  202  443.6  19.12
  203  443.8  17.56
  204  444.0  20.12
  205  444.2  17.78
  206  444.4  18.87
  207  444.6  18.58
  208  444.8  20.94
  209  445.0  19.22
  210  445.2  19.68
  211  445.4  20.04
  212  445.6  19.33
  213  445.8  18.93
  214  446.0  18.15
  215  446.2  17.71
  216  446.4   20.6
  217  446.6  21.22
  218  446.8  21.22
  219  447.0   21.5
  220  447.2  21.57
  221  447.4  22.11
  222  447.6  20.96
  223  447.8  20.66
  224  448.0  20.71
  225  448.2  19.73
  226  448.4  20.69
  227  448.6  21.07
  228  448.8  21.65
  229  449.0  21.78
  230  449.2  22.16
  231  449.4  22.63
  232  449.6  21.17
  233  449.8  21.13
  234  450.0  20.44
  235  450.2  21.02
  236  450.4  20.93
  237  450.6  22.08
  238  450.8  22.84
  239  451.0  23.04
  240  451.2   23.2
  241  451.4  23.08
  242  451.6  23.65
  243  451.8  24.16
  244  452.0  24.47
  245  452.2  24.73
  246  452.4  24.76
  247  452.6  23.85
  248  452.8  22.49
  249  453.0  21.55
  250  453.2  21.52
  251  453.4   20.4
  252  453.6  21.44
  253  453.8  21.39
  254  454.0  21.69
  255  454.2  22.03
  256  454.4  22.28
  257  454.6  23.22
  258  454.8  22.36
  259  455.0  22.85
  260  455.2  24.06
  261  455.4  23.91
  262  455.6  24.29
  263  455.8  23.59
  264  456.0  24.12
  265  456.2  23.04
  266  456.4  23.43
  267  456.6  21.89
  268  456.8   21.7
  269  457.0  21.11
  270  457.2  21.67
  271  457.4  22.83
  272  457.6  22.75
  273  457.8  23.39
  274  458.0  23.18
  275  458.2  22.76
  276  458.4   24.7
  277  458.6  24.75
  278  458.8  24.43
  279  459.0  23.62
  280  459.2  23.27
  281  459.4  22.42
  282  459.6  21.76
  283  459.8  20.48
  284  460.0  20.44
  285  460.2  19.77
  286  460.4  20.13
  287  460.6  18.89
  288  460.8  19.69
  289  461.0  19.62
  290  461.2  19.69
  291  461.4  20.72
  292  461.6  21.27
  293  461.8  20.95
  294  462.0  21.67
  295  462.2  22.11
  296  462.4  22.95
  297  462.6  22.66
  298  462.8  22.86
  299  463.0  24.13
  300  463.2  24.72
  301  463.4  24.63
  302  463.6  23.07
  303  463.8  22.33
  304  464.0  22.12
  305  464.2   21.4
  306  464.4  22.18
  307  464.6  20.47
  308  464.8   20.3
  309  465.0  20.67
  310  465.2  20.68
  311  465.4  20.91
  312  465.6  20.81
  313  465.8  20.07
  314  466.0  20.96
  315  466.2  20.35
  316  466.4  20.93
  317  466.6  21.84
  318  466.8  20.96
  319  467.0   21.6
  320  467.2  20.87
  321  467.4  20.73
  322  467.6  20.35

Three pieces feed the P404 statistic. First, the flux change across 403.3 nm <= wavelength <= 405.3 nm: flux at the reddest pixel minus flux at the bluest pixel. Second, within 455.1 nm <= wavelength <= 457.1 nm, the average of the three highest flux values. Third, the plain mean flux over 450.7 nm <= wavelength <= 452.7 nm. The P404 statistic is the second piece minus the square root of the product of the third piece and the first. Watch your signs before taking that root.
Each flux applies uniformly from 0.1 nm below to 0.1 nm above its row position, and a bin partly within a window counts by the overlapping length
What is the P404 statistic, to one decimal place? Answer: 18.3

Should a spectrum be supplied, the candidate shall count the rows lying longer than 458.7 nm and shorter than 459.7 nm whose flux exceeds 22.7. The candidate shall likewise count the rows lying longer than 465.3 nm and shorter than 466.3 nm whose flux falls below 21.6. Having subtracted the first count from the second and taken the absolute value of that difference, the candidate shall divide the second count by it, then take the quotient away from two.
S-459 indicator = -0.5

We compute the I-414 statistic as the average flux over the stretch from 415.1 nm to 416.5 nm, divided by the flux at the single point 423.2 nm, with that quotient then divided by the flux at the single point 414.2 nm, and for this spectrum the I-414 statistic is 0.040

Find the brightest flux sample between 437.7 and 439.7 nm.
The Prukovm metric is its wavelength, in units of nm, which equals 438.8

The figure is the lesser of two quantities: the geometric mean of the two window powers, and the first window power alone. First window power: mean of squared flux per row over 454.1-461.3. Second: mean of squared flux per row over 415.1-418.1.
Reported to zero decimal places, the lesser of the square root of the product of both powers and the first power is 455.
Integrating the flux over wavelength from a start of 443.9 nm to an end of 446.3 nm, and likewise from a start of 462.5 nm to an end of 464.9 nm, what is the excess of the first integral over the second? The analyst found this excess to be -8.3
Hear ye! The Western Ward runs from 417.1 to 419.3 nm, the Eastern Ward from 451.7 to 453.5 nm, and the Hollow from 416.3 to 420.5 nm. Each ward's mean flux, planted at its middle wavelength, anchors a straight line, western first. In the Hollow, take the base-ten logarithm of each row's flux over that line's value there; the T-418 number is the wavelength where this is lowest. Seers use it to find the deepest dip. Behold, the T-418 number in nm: 420.0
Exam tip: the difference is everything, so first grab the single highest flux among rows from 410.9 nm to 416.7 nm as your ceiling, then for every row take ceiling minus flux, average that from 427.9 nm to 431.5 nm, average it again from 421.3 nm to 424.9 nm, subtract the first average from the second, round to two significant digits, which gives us 1.6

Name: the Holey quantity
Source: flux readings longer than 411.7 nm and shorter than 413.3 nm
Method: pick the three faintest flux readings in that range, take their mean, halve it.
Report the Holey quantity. 10.6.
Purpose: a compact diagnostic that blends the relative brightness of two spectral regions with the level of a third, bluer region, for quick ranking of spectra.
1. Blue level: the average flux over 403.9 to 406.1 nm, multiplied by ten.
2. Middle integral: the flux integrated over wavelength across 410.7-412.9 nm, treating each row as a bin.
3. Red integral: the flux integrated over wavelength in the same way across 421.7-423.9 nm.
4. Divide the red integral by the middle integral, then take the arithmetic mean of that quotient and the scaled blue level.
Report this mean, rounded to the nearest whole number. 101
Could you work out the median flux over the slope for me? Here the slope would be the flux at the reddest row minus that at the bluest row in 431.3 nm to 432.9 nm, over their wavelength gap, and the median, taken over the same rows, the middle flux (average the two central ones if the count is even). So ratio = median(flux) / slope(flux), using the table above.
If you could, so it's 40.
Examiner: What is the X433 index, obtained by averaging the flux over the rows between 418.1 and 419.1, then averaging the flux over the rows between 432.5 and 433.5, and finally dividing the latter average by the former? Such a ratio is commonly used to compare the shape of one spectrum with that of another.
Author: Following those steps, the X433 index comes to 1.27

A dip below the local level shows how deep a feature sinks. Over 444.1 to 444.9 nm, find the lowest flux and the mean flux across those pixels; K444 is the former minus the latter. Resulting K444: -1.3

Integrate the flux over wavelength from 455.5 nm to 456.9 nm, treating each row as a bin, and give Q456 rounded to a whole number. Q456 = 32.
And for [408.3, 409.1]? 18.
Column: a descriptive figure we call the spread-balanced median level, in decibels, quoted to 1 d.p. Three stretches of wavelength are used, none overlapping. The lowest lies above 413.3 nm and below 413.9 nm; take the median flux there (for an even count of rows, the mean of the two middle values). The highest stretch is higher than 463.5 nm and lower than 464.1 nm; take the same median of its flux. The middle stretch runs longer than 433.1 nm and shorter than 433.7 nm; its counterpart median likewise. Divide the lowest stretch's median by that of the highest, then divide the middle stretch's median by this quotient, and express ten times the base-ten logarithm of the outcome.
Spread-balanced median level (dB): 15.0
